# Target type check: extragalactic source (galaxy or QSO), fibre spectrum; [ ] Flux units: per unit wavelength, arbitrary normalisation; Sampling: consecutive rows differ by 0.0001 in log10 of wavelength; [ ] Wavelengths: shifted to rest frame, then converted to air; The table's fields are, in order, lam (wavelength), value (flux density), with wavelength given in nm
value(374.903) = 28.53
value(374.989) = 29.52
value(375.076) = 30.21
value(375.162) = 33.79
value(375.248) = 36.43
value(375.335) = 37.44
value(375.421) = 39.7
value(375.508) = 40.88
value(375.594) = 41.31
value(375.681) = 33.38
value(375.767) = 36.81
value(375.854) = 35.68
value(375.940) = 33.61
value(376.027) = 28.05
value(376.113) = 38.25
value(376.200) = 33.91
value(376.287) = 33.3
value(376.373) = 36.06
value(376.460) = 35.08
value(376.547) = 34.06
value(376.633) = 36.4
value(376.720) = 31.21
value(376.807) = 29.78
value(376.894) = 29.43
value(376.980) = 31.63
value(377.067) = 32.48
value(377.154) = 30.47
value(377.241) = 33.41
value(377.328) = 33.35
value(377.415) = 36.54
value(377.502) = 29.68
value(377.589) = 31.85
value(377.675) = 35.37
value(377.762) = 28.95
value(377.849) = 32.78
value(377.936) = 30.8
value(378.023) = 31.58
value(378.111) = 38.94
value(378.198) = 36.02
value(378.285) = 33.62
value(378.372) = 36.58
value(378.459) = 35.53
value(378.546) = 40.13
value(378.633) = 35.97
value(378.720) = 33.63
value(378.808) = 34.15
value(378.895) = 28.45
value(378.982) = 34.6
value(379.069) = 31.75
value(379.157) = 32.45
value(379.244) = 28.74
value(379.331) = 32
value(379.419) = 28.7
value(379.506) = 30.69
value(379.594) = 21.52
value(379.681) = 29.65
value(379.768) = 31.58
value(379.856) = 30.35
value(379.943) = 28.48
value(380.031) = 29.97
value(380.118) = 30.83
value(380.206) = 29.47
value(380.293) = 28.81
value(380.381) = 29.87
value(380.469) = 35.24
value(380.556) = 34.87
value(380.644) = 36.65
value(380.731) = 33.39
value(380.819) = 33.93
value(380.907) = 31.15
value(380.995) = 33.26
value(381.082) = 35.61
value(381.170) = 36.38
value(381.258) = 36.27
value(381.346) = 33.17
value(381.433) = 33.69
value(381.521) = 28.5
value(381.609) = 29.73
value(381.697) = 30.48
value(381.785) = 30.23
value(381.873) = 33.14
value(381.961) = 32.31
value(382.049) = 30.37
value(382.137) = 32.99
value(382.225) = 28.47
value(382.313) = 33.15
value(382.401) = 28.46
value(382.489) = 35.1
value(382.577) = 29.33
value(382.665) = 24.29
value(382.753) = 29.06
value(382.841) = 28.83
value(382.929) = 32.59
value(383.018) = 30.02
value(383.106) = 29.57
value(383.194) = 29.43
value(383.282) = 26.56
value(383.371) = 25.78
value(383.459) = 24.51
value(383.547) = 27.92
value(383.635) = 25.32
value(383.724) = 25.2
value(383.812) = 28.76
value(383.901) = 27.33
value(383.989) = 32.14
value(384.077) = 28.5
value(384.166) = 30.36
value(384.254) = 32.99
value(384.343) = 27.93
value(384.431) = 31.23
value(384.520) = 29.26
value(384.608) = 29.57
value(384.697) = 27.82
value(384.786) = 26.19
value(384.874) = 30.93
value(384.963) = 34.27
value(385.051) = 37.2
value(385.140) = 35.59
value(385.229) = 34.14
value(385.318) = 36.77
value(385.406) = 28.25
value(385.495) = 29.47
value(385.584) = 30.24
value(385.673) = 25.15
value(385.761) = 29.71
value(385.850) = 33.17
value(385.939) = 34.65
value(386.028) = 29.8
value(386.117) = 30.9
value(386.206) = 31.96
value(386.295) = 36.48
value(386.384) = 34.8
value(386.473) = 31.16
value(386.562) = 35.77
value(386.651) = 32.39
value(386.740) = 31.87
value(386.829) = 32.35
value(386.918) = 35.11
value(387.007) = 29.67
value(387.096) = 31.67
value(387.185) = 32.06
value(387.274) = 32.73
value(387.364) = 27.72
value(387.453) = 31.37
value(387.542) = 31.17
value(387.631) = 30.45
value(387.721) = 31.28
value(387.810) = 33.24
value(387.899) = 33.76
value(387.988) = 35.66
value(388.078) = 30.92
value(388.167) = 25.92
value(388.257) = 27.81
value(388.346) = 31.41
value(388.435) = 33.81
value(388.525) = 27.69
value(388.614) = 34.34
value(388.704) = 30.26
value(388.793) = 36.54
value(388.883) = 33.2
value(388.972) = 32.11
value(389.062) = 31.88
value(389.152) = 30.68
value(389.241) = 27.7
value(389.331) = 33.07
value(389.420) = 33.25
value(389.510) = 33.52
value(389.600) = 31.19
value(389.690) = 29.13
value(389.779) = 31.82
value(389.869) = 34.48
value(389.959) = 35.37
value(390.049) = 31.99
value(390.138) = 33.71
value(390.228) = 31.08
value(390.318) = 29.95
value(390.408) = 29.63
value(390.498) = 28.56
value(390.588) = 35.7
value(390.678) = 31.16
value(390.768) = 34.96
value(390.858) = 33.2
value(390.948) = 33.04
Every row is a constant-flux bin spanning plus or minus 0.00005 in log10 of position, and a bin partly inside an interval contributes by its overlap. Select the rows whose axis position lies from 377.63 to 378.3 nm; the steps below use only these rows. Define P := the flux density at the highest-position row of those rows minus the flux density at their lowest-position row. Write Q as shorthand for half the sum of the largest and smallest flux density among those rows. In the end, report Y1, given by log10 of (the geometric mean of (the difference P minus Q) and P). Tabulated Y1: 0.90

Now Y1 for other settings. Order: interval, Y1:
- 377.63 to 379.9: 1.13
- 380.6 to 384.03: 1.10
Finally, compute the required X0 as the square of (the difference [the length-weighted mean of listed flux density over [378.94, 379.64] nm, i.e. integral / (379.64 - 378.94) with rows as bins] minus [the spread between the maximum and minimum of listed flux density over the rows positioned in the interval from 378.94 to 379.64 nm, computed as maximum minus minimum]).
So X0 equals 287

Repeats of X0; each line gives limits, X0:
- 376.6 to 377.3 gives 616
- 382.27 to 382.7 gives 376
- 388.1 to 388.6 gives 477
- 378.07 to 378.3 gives 973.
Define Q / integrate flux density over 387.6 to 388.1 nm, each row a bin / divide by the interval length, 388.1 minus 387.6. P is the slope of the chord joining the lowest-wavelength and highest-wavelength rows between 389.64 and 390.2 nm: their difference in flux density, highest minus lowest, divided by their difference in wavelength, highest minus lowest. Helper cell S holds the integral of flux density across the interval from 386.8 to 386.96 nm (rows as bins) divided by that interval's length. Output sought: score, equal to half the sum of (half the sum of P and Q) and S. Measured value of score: 27.6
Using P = 10.2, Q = 32.7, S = 33.9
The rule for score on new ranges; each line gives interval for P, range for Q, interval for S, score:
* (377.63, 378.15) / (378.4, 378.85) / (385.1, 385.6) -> 27.3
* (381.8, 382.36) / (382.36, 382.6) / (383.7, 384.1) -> 22.1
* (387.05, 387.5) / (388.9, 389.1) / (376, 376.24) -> 24.7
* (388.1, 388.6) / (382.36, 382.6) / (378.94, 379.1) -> 25.7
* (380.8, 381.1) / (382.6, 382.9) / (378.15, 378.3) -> 26.2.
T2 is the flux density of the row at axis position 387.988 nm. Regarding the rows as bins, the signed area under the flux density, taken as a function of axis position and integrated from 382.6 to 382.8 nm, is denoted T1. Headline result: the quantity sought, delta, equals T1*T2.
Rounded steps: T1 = 5.4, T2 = 35.66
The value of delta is 193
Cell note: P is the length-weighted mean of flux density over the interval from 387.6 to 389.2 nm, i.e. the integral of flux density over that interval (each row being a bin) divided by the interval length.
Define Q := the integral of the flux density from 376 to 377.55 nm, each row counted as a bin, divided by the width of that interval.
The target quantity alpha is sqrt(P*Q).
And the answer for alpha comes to 32.3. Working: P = 31.7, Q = 33.0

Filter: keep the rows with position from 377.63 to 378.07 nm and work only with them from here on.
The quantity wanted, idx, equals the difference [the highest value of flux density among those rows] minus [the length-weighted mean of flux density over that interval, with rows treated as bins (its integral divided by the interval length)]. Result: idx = 3.43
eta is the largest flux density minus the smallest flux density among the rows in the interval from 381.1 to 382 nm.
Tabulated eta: 7.9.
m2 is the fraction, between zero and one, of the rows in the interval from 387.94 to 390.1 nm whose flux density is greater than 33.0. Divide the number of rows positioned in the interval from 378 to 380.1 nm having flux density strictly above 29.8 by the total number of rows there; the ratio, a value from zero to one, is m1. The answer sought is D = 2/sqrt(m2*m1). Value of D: 3.6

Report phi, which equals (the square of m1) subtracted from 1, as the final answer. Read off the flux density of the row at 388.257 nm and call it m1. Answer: -772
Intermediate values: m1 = 27.81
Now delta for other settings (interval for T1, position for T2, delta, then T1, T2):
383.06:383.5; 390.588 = 428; 12.0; 35.7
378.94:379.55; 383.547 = 532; 19.1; 27.92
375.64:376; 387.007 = 369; 12.5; 29.67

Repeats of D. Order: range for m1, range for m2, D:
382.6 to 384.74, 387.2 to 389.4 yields 6.9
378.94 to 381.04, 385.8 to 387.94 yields 4.1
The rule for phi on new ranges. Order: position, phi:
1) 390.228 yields -965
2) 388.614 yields -1178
